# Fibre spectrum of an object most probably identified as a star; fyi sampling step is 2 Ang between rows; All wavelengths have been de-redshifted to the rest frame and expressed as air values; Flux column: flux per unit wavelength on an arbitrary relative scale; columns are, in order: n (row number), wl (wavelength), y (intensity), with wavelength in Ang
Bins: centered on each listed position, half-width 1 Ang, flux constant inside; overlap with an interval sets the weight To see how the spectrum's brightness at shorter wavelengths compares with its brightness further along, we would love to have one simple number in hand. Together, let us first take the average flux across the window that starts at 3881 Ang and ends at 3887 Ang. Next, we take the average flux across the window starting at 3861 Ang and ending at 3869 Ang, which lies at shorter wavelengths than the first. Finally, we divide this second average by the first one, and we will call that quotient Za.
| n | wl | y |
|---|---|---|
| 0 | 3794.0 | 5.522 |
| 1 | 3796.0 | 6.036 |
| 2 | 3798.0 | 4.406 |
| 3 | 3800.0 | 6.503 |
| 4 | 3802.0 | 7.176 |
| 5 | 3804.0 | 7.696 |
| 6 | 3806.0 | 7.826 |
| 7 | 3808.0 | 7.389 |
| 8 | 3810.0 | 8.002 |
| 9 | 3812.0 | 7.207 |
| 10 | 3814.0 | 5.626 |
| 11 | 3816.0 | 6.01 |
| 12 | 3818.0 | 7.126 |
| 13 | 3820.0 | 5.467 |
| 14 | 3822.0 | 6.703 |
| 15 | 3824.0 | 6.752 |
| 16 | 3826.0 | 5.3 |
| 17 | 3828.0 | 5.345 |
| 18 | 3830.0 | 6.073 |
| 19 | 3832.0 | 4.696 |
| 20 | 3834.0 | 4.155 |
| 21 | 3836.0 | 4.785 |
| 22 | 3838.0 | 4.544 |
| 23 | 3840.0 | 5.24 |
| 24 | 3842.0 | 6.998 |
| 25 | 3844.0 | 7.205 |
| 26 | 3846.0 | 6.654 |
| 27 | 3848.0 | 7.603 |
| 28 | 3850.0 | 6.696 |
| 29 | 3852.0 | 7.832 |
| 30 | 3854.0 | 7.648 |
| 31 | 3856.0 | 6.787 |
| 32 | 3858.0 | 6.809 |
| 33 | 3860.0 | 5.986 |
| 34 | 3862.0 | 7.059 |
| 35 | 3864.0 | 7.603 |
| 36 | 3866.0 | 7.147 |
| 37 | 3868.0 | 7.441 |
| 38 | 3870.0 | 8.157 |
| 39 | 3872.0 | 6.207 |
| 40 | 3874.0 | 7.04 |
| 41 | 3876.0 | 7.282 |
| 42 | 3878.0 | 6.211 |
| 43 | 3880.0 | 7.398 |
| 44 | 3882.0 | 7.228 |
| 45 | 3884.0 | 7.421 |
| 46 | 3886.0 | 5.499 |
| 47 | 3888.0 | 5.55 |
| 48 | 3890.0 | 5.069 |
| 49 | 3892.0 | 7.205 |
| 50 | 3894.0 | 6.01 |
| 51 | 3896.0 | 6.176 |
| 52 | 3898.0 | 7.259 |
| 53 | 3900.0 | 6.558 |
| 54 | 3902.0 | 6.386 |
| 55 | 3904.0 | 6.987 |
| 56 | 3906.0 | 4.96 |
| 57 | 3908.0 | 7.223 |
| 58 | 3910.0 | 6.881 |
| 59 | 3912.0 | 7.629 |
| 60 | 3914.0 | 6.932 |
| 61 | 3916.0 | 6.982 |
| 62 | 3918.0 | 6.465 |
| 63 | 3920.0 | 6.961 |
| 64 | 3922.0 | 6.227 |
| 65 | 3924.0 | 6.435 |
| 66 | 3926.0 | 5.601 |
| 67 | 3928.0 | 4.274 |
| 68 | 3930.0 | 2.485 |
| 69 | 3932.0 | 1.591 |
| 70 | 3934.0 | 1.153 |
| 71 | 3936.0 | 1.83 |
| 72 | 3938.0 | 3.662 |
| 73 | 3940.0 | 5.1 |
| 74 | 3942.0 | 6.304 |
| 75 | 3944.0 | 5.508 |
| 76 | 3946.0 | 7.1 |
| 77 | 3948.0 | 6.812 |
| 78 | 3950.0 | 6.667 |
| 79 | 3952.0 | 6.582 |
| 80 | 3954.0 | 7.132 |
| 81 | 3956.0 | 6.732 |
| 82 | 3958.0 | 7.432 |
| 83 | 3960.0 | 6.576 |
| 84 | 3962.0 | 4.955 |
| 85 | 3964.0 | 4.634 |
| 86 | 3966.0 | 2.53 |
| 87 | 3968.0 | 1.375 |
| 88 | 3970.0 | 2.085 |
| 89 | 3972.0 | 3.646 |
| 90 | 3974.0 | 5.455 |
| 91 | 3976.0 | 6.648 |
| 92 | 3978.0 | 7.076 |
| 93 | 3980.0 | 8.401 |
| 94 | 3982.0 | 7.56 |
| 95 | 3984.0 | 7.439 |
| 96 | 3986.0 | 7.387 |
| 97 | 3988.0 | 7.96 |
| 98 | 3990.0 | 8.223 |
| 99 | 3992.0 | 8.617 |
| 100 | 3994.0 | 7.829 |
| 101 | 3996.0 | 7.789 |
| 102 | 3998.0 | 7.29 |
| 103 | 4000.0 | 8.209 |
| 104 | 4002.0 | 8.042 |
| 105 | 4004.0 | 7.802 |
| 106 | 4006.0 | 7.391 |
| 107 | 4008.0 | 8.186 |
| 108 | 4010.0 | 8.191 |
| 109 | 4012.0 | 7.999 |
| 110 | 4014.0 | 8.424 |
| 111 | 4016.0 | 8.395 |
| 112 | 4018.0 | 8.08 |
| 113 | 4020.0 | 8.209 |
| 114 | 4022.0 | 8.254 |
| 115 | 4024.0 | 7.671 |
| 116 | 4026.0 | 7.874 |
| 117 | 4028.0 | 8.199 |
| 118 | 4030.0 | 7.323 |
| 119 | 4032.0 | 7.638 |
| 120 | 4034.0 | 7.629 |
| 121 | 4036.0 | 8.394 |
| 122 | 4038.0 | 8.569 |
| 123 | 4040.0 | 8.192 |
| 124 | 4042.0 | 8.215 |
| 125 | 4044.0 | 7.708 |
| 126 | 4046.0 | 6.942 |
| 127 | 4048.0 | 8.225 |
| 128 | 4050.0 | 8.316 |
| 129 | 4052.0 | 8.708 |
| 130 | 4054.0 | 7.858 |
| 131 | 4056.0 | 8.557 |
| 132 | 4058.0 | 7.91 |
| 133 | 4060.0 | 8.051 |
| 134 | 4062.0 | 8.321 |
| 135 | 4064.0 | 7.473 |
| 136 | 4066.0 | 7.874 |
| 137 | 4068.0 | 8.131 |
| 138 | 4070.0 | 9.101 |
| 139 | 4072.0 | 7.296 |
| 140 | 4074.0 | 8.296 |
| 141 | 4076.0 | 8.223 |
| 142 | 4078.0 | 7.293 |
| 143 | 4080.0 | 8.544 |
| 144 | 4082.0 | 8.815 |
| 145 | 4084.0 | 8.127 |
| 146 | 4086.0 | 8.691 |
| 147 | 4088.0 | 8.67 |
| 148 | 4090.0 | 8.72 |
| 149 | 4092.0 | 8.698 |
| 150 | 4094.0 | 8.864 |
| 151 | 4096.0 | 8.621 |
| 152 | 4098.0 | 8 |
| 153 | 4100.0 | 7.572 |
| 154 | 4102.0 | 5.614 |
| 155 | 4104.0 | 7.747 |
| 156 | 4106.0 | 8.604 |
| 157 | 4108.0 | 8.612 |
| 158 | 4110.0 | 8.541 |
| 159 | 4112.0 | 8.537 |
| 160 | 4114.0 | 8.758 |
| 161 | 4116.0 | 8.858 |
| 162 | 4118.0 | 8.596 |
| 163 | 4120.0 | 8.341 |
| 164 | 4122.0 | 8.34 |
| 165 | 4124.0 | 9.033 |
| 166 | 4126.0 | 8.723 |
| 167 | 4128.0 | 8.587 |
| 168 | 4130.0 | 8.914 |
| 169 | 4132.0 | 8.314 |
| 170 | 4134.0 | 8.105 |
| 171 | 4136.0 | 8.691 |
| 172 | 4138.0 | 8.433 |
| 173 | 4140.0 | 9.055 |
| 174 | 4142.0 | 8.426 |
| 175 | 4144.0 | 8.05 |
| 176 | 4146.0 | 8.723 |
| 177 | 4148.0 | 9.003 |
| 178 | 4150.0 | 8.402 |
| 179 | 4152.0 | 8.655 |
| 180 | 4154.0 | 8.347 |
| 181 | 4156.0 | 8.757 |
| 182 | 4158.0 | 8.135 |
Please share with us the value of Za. 1.1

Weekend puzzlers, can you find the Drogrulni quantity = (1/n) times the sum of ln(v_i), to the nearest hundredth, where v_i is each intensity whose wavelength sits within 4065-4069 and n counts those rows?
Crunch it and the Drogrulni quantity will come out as 2.08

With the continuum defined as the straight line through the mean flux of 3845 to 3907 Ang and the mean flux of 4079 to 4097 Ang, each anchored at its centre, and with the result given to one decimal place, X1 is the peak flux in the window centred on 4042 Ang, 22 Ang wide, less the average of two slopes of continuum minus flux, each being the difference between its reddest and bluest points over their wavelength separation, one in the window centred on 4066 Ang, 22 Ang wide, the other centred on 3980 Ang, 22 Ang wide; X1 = 8.8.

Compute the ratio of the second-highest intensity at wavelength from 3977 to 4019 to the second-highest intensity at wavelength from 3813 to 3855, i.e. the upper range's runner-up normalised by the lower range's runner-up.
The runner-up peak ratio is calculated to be 1.10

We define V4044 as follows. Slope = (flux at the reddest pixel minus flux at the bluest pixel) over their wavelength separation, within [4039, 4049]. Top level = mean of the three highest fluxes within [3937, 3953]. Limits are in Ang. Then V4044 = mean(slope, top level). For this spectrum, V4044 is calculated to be 3.43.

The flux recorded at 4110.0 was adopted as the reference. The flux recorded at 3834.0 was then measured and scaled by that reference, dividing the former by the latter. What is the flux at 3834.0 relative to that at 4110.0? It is 0.49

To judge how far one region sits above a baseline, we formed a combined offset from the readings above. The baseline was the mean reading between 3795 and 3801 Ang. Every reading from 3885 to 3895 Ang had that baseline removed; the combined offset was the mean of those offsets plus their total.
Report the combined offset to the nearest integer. 1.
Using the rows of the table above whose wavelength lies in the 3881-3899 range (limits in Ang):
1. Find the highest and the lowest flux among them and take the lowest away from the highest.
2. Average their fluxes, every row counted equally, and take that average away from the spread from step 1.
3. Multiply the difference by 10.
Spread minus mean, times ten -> -40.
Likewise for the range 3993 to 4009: -69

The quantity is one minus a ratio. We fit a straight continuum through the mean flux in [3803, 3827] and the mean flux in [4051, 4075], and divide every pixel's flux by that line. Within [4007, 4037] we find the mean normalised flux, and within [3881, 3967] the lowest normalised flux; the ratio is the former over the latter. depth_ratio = -5.54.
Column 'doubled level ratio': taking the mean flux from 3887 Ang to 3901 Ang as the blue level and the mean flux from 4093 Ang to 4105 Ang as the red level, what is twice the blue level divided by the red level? 1.62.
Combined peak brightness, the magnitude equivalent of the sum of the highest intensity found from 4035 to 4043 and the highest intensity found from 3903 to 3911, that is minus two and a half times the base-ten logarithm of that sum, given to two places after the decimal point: -3.00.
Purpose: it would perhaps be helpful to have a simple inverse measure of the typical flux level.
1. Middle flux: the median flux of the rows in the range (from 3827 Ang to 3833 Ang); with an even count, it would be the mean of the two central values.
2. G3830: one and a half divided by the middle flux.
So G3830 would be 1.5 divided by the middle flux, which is 0.281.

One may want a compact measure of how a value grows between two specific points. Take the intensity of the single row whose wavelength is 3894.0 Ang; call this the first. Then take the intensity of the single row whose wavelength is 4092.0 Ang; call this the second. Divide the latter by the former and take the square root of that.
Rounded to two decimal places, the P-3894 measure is 1.20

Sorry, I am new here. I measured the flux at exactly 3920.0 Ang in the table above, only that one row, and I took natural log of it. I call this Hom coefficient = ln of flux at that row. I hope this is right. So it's 1.94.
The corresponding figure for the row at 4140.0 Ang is 2.20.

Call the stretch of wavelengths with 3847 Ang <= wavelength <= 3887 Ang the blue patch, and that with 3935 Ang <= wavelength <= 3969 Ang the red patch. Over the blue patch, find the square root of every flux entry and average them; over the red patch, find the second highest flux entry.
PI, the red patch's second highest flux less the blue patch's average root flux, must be 4.5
